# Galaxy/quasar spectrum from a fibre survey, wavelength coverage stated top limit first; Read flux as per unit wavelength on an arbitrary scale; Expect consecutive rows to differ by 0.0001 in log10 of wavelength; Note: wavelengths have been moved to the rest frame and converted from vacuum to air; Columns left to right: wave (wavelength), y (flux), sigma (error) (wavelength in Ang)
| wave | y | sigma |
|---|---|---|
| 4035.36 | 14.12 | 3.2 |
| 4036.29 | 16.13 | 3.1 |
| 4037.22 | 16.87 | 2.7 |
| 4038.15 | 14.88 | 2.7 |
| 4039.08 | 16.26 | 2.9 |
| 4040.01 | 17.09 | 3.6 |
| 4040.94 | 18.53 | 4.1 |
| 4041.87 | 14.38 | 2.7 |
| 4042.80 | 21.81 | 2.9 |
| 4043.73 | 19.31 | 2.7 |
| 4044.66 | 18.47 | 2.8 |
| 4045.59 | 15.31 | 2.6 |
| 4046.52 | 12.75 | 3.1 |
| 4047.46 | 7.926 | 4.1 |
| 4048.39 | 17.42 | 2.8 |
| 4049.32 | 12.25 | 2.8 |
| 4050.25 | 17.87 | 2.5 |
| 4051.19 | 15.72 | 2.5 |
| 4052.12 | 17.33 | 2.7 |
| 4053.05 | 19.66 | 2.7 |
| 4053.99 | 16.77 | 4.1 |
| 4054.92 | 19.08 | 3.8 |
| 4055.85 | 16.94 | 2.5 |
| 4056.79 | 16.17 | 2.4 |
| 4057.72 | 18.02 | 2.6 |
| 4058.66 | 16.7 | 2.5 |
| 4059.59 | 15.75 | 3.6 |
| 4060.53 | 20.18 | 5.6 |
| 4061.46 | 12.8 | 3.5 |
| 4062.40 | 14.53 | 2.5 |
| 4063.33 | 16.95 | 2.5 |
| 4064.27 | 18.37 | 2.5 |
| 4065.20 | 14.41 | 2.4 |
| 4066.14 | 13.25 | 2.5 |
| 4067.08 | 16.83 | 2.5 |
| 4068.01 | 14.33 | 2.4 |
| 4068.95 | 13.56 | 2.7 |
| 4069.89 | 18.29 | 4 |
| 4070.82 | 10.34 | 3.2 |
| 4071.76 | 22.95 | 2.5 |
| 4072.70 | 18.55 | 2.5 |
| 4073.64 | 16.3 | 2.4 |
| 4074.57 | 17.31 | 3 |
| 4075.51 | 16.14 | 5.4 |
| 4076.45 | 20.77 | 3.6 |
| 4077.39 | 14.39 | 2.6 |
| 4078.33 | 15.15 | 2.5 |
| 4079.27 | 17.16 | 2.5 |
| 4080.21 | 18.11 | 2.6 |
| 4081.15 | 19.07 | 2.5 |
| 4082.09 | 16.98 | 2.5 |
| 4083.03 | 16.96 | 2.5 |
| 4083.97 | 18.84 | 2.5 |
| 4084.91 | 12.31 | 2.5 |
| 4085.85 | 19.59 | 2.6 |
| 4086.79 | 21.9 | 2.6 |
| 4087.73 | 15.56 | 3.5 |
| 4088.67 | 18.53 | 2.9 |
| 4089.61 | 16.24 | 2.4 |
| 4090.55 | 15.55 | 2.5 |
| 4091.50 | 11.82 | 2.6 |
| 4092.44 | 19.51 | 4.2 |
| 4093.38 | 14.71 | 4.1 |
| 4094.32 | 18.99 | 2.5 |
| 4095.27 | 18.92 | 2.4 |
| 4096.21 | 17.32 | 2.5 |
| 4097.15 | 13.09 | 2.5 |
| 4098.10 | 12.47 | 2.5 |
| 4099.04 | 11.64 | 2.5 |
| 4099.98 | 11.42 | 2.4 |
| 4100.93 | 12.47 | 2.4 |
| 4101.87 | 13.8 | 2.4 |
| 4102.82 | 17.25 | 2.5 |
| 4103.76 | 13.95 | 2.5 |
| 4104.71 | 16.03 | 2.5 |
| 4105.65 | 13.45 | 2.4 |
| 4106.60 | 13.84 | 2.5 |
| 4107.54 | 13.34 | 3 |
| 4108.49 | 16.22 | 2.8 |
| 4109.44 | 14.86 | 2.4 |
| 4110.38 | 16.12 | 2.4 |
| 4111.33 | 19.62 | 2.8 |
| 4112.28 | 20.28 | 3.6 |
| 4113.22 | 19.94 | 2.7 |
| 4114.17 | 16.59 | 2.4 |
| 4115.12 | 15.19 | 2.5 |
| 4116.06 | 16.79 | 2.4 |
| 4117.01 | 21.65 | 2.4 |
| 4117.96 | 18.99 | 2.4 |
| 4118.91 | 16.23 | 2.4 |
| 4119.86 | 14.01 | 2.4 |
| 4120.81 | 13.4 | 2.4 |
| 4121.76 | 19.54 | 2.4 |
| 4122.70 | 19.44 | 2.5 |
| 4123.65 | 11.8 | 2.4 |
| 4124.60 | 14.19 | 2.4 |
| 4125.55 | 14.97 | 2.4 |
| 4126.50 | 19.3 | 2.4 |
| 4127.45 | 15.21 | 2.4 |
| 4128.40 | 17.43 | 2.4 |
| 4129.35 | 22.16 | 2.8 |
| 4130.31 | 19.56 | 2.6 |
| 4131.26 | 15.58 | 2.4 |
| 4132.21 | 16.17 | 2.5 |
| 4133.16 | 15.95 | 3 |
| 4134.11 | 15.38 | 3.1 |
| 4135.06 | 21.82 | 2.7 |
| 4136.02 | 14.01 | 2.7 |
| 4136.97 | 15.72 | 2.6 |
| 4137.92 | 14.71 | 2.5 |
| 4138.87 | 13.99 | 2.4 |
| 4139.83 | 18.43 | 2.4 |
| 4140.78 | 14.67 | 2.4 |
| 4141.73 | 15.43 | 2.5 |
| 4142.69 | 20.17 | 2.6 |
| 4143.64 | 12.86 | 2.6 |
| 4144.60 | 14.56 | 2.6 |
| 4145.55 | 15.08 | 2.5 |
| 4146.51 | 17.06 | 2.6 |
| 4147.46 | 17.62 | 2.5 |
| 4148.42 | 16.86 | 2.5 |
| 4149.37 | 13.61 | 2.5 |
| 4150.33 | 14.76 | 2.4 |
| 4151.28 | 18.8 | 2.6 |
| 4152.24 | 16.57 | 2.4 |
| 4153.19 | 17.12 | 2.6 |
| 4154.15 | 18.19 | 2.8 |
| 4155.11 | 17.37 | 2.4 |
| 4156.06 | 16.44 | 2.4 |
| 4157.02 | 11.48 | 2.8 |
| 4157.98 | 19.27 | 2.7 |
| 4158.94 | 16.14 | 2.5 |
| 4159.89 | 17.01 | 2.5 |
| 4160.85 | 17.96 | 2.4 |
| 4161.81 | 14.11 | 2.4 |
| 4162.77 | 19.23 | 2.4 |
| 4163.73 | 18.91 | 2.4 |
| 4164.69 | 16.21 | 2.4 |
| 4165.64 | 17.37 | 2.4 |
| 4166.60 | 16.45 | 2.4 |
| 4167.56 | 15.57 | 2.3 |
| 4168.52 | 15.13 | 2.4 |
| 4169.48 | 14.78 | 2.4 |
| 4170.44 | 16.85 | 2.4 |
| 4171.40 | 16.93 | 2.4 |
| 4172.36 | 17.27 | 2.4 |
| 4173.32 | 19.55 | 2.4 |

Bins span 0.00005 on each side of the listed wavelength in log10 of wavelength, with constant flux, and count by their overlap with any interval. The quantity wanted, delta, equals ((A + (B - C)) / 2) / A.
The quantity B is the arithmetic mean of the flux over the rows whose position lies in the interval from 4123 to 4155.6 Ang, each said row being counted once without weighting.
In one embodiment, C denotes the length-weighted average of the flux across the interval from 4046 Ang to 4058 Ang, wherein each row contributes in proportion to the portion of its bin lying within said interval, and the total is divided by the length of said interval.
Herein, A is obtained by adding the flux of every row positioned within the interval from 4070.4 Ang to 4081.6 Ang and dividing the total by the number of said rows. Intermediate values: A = 17.2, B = 16.4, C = 16.0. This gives 0.512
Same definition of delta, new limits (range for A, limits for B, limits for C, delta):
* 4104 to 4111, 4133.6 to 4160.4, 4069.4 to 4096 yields 0.469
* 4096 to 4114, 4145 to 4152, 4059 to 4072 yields 0.516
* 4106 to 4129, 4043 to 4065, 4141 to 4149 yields 0.507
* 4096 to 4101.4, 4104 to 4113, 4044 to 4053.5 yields 0.516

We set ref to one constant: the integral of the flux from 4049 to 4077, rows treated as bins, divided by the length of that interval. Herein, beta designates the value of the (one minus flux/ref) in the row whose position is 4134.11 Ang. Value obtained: 0.07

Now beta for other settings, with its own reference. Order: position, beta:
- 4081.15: -0.15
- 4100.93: 0.25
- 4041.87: 0.13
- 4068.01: 0.14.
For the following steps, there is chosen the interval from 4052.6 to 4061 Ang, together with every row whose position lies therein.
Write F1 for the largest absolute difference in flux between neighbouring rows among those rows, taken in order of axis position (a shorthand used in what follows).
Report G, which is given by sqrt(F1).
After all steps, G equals 2.10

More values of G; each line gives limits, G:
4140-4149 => 2.70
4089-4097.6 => 2.77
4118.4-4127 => 2.76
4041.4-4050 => 3.08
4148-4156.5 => 2.01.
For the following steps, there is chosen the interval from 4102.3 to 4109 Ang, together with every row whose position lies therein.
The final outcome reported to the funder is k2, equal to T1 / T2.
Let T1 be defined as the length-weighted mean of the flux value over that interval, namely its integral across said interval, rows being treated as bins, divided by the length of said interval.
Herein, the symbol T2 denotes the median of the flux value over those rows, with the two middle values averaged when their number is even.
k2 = 1.06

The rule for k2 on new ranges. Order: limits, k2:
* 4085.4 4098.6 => 1.00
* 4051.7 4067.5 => 0.99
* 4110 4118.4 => 0.97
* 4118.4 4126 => 1.06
